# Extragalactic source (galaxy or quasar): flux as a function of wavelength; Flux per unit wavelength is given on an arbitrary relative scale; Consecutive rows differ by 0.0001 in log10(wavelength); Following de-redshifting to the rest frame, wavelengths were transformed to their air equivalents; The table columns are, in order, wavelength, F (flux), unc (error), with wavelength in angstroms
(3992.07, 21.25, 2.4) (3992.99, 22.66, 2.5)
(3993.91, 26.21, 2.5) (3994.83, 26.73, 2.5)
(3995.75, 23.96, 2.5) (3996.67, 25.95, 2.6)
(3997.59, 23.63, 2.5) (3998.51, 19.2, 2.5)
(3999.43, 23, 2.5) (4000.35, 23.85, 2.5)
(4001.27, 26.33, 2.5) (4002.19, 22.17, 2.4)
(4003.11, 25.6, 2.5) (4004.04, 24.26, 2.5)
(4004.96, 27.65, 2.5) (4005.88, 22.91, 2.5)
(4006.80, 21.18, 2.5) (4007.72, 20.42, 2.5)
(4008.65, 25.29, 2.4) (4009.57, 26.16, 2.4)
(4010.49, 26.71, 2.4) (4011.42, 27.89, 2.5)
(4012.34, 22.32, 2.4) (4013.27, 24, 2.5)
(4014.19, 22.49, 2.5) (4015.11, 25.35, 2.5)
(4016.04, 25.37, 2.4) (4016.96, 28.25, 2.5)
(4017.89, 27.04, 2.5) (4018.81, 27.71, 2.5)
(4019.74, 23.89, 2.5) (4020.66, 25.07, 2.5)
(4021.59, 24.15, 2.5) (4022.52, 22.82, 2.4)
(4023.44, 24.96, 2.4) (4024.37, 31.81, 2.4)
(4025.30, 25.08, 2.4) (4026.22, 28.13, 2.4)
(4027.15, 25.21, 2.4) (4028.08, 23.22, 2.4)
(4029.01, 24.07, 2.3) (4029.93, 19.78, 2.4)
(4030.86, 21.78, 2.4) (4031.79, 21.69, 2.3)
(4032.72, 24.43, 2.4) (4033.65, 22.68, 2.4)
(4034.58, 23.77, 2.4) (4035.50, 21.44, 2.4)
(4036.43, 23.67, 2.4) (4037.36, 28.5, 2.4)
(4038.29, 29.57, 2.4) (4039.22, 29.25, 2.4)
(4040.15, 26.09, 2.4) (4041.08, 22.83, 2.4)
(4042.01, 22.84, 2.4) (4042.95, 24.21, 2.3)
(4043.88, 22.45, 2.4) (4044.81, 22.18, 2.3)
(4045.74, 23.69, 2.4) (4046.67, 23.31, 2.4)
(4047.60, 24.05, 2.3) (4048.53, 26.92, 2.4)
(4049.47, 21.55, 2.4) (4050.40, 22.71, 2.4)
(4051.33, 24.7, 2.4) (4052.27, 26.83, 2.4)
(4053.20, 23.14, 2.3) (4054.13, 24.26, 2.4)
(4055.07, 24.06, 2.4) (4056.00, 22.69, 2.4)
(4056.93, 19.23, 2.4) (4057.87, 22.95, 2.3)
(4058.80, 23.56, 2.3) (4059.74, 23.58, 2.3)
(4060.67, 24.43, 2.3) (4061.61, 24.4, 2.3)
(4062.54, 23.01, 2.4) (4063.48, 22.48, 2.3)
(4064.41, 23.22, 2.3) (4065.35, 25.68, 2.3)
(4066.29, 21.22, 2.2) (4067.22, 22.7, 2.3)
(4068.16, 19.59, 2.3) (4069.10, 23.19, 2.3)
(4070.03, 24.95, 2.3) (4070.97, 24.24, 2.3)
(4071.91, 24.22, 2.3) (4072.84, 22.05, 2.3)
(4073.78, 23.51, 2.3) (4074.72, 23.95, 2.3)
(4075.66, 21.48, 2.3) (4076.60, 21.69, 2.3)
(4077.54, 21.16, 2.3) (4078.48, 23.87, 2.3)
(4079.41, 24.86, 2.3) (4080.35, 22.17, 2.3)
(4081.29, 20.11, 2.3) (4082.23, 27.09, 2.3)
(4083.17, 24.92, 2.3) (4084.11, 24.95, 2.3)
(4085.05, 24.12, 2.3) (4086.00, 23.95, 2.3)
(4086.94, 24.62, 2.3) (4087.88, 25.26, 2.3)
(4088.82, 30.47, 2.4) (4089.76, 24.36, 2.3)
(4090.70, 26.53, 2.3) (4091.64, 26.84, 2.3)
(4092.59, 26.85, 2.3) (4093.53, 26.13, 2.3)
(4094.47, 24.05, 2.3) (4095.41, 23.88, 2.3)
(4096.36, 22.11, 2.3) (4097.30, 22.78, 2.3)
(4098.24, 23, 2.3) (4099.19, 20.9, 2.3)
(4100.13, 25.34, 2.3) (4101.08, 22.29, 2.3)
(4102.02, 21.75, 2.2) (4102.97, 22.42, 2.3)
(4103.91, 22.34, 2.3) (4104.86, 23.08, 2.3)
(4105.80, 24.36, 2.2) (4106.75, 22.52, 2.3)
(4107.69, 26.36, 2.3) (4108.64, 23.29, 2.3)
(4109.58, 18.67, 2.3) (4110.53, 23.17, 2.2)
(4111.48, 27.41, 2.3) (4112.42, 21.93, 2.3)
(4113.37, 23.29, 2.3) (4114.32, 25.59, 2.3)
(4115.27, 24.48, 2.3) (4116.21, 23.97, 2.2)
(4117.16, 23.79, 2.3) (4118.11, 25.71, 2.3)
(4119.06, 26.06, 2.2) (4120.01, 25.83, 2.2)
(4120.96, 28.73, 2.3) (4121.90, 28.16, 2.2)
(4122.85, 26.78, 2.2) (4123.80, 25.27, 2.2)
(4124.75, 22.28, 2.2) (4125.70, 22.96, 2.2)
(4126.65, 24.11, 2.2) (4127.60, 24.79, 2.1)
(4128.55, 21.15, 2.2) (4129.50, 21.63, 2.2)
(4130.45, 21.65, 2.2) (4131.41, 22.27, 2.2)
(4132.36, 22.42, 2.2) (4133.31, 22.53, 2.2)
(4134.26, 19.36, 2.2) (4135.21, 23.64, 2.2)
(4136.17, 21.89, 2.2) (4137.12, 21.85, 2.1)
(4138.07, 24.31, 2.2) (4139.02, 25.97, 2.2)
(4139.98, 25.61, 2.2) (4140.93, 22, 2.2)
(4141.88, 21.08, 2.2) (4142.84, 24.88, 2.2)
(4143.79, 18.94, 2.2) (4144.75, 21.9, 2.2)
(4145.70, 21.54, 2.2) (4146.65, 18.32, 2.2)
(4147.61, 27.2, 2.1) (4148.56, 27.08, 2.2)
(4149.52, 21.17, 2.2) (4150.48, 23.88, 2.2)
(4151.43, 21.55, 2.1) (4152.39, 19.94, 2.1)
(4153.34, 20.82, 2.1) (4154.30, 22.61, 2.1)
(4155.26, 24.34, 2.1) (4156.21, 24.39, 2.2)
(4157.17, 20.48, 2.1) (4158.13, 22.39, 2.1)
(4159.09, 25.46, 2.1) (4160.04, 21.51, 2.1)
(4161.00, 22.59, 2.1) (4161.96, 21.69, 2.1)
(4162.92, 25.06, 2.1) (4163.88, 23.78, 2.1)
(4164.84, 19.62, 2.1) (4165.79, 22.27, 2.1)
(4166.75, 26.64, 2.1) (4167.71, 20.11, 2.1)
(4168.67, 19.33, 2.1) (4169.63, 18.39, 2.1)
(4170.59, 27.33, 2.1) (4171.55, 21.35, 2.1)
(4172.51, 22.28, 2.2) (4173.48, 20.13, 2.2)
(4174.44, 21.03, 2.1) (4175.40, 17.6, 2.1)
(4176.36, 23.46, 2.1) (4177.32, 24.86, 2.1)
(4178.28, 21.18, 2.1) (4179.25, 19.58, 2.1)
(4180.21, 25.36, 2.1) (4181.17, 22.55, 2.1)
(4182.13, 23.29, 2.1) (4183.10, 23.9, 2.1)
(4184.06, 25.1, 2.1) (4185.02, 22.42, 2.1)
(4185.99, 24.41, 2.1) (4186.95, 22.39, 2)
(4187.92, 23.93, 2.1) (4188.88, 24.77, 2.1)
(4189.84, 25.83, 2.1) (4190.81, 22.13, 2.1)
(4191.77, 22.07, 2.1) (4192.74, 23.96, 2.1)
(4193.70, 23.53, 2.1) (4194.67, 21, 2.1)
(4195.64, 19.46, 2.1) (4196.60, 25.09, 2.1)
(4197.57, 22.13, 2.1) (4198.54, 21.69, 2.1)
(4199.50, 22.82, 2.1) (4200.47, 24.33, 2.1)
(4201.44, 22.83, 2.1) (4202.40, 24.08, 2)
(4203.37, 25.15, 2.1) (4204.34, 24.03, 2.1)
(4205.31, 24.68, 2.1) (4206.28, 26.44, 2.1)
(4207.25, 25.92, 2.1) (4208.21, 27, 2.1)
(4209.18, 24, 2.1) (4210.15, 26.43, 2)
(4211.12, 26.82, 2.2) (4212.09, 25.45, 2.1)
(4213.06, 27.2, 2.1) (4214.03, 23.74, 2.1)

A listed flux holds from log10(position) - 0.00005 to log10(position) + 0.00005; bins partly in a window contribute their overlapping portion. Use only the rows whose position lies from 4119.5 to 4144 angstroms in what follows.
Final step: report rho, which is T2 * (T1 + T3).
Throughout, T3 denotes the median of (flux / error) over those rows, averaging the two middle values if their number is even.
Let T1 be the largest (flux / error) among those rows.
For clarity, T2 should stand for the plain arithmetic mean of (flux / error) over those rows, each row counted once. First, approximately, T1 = 12.8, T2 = 10.7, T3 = 10.4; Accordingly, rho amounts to 248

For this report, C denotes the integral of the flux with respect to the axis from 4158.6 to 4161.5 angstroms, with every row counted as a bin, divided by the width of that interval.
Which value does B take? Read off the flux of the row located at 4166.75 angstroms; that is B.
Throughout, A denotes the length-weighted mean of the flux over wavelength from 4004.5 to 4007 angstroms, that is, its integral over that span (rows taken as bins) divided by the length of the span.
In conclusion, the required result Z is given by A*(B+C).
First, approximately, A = 24.3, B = 26.64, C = 23.2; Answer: 1208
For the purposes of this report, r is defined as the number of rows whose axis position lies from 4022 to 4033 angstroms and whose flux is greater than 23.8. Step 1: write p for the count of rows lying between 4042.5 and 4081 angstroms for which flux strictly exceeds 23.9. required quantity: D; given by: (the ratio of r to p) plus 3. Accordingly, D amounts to 3.5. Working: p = 15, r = 7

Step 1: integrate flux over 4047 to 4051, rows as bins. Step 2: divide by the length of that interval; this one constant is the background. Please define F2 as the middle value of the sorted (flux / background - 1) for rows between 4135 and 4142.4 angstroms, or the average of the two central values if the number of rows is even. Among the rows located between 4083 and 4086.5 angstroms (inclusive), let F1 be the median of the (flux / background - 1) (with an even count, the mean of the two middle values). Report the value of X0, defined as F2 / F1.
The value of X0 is -1.5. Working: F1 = 0.03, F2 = -0.04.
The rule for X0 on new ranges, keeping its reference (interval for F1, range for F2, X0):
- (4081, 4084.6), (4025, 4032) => -0.2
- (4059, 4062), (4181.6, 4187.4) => -0.4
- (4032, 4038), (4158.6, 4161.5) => 11.3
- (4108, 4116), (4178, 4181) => 4.9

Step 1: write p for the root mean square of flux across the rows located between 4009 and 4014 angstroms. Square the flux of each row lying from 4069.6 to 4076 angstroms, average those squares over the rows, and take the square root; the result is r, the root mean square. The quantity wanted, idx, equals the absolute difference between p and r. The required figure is 2.0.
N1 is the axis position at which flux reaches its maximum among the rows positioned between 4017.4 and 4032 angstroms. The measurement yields 4024.37 angstroms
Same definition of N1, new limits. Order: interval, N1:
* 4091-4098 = 4092.59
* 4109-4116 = 4111.48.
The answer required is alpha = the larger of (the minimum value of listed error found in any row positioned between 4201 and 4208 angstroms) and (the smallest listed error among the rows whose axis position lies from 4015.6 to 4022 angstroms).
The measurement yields 2.40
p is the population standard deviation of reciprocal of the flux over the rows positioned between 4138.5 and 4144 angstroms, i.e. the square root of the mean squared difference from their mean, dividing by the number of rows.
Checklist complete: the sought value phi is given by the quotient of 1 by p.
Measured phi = 193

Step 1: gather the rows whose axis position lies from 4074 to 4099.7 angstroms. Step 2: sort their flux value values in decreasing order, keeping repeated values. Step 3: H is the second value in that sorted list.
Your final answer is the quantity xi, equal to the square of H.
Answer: 734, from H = 27.09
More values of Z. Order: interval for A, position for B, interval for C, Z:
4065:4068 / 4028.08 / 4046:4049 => 1089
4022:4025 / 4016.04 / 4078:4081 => 1288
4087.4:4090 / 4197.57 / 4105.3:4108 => 1252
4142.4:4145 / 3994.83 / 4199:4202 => 1095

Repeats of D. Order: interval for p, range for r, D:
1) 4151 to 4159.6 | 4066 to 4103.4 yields 10.3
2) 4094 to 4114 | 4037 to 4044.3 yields 4.0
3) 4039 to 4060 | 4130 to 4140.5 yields 3.3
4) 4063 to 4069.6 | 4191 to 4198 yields 5.0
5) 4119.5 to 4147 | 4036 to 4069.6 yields 4.3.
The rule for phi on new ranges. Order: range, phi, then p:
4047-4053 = 298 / 0.0034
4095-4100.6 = 383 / 0.0026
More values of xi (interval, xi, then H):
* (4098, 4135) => 793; 28.16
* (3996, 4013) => 765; 27.65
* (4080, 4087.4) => 623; 24.95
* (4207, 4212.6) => 719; 26.82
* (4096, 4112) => 695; 26.36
